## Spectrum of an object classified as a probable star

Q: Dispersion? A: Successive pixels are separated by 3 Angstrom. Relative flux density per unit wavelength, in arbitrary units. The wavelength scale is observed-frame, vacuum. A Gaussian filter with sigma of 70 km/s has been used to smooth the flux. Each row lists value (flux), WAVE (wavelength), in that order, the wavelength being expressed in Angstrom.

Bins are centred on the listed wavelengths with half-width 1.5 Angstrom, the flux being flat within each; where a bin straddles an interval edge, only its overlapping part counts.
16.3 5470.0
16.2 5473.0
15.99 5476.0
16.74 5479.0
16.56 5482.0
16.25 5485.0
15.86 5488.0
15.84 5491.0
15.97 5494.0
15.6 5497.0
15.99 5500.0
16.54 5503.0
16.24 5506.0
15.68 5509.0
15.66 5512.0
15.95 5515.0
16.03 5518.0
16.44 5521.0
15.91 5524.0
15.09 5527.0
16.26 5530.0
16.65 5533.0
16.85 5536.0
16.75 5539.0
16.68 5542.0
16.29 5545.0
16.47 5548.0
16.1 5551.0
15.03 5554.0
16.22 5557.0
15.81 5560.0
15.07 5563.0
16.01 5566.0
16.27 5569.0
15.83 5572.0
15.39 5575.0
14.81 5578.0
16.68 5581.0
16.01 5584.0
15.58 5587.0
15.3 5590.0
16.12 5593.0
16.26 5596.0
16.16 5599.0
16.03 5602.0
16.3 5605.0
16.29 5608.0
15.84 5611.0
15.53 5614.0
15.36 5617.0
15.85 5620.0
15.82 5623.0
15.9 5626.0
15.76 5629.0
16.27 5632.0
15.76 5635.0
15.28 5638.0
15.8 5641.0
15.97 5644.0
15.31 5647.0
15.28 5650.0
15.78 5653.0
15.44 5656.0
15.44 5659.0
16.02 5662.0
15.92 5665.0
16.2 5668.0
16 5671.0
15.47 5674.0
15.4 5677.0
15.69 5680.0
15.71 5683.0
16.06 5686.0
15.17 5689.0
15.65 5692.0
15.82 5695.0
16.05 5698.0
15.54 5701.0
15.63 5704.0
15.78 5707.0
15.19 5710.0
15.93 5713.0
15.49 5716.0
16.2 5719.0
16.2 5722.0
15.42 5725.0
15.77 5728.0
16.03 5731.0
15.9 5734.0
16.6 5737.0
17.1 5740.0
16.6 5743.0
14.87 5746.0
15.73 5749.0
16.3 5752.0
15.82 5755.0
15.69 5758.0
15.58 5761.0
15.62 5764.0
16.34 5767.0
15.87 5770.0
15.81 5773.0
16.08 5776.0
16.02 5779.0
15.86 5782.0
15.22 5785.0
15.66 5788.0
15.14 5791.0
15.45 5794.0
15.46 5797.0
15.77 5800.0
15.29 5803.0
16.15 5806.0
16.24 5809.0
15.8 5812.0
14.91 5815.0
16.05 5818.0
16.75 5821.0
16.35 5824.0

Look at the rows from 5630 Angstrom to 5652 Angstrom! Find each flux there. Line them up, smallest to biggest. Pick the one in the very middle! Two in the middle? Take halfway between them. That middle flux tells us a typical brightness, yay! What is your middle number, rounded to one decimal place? 15.8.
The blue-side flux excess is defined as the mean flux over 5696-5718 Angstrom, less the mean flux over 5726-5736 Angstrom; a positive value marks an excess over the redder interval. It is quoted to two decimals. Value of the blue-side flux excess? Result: -0.24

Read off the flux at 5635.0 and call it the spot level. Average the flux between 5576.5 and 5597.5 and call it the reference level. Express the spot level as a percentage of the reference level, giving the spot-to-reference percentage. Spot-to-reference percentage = 100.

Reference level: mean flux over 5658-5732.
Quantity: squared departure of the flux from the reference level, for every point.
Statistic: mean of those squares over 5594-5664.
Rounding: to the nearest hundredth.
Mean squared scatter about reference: 0.11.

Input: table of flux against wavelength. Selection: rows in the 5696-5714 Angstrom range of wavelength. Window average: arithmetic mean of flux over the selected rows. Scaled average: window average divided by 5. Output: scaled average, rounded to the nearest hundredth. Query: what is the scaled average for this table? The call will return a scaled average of 3.14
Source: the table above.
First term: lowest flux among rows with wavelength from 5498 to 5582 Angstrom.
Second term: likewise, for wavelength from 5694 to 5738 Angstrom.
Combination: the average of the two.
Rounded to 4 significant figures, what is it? 15.00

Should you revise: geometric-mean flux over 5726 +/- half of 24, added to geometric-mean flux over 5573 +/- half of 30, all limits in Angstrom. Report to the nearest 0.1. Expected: 31.7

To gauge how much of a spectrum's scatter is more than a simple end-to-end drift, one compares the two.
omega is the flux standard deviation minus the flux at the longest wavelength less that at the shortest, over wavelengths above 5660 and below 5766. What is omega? 0.83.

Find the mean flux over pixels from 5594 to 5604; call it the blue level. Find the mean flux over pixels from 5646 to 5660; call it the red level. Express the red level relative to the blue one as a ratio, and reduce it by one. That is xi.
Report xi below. -0.043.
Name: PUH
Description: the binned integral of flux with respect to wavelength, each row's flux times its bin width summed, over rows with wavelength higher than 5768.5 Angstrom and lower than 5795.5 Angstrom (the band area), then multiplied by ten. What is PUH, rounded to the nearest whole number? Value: 4233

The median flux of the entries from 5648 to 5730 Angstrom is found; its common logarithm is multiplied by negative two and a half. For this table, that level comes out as -2.99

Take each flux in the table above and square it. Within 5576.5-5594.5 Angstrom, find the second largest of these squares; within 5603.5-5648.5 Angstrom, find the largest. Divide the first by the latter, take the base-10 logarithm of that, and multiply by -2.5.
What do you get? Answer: 0.024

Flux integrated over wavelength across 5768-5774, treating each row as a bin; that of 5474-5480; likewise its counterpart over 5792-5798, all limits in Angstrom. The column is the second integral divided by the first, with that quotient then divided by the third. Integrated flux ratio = 0.0111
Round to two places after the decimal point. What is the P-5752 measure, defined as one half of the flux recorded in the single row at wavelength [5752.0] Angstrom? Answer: 8.15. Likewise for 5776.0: 8.04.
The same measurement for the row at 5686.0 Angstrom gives 8.03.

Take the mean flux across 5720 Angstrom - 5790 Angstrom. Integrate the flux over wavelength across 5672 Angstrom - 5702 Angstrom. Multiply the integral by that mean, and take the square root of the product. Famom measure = 86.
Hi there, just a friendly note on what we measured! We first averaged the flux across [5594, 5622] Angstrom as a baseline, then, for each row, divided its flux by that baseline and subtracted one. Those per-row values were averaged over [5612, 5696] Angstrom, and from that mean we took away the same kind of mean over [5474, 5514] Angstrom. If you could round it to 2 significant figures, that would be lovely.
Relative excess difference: -0.023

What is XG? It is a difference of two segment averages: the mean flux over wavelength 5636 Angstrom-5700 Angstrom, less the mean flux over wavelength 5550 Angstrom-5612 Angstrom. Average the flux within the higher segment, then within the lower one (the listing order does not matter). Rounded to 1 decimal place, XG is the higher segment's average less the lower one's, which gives -0.2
